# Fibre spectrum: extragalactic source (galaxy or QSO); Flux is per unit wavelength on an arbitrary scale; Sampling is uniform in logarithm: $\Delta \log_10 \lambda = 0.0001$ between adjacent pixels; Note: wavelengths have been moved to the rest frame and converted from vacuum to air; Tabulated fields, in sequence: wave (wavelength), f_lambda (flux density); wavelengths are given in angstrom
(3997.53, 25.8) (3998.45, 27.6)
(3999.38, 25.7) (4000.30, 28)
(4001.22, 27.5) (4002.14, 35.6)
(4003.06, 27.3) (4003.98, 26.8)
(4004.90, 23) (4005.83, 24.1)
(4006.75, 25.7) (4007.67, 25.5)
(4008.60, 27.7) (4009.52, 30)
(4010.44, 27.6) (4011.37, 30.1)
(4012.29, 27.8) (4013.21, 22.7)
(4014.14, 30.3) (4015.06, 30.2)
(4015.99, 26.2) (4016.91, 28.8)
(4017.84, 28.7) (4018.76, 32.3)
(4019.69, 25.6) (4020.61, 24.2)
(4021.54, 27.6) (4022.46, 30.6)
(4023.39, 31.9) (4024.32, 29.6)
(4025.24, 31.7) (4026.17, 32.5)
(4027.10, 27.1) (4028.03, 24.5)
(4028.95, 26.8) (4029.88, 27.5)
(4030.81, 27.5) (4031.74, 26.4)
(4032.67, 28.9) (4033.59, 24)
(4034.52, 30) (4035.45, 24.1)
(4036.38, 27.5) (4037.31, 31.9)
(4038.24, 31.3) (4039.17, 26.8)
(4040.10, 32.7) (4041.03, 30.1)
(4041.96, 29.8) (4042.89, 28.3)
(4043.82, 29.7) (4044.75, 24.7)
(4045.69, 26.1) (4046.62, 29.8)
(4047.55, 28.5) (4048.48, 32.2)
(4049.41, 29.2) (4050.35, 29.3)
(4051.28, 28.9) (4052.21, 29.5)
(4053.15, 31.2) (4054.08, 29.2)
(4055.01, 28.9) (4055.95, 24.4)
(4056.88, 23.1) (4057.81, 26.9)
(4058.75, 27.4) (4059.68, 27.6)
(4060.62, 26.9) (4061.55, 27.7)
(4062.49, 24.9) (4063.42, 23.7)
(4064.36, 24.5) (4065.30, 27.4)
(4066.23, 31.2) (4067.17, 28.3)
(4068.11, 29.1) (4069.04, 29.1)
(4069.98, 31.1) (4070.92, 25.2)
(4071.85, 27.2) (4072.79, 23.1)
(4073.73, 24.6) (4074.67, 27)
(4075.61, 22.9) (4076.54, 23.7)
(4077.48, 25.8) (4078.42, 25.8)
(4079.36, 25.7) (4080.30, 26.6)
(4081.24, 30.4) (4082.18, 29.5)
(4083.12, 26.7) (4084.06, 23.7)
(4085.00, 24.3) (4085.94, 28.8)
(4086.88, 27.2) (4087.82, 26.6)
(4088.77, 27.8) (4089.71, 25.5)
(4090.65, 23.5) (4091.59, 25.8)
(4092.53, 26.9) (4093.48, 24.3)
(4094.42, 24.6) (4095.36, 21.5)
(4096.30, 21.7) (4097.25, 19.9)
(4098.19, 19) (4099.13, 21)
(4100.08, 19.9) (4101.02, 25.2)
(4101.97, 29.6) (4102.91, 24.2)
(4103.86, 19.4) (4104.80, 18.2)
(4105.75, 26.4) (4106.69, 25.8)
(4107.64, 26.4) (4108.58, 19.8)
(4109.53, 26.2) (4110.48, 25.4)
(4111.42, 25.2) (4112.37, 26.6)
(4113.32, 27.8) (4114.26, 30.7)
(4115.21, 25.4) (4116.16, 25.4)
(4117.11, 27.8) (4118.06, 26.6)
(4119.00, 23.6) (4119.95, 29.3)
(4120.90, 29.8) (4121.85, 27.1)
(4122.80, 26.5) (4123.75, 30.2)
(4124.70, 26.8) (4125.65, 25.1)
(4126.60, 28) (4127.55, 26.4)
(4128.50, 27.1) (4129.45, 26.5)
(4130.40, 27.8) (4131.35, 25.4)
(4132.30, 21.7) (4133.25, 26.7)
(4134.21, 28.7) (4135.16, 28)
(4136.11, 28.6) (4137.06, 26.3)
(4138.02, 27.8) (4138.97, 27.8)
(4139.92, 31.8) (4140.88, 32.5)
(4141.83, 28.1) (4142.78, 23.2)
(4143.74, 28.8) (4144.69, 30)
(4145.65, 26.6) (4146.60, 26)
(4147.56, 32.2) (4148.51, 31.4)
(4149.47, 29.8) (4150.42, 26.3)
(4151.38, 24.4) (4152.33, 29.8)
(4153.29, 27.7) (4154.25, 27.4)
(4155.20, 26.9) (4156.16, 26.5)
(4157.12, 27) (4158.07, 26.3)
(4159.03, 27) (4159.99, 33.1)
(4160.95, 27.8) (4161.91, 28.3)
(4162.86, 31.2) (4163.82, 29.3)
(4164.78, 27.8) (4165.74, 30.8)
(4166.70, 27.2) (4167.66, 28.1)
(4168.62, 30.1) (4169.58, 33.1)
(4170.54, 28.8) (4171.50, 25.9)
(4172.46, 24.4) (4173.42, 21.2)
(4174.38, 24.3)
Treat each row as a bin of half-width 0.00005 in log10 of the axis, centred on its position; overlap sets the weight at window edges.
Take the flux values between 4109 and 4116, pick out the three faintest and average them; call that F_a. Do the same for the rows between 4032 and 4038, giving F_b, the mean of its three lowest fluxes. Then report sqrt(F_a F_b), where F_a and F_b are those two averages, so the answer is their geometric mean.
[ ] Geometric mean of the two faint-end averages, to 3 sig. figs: 25.3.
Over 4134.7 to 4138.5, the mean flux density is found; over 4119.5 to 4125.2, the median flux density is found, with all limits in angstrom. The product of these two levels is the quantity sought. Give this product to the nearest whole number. 780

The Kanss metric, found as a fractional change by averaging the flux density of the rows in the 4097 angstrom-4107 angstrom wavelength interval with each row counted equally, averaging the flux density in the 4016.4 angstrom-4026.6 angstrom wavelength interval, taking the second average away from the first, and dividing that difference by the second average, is -0.23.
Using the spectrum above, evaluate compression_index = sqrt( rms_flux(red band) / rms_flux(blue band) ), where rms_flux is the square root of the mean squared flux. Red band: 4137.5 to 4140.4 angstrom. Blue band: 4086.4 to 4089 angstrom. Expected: 1.04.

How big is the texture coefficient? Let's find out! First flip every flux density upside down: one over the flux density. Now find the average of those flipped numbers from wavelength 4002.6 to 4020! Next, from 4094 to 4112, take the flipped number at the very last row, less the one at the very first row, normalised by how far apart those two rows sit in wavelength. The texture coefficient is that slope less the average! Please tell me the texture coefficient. -0.0369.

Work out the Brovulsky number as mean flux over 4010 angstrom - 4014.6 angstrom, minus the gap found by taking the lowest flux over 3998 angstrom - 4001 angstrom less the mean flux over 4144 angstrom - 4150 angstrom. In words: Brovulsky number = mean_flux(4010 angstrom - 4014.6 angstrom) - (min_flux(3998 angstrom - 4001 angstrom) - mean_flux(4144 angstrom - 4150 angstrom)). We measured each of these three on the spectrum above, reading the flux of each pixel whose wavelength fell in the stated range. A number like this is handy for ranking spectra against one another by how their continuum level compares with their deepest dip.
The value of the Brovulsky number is 31.3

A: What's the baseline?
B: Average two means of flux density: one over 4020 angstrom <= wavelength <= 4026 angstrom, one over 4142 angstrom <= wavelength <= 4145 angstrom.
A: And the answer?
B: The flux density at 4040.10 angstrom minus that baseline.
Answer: 4.4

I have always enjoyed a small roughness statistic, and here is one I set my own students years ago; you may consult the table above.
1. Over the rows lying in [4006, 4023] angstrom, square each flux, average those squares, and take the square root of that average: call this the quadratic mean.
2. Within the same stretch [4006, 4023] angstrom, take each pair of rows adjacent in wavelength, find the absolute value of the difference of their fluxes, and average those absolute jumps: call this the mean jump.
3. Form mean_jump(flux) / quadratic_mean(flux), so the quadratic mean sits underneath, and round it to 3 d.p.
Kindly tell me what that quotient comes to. 0.104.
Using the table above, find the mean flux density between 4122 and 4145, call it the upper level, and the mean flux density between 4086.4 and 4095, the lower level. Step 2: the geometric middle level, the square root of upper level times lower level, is 26.6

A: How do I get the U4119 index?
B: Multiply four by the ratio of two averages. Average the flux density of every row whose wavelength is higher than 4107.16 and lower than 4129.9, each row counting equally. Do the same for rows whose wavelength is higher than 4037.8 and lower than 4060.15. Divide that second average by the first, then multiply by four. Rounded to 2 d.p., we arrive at 4.29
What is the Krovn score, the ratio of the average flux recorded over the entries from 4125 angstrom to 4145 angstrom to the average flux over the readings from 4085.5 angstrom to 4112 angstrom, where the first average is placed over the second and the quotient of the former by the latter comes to 1.14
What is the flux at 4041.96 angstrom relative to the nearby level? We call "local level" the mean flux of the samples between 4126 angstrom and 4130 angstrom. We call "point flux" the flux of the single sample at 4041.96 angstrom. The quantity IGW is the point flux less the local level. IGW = 3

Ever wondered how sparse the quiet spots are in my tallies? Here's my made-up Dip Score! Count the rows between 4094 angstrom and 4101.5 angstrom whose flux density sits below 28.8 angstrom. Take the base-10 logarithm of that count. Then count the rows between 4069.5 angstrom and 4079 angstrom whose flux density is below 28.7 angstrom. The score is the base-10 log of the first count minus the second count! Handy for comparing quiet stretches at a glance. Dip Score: -8.1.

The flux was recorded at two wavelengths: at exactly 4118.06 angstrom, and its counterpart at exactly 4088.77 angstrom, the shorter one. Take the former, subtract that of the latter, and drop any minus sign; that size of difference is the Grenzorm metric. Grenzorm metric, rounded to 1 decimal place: 1.2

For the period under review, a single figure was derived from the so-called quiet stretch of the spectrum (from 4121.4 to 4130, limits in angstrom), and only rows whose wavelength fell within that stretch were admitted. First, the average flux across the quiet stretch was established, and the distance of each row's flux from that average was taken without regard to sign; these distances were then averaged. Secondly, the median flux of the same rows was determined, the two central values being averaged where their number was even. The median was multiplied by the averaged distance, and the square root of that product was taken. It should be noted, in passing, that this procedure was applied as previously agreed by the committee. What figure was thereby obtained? 4.9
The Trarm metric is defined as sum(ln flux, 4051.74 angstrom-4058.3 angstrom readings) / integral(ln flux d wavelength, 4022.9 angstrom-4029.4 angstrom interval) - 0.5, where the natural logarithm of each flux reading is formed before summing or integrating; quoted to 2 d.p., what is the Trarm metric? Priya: 0.56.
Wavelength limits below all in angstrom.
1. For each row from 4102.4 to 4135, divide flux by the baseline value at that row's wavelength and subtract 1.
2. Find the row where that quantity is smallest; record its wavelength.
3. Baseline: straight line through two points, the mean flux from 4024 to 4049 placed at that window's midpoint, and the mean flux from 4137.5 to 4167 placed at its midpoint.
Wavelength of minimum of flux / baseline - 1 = 4104.80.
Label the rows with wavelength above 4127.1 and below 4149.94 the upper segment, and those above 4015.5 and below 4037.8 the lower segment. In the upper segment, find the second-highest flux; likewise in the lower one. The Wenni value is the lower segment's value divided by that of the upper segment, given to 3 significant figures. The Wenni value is 1.00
